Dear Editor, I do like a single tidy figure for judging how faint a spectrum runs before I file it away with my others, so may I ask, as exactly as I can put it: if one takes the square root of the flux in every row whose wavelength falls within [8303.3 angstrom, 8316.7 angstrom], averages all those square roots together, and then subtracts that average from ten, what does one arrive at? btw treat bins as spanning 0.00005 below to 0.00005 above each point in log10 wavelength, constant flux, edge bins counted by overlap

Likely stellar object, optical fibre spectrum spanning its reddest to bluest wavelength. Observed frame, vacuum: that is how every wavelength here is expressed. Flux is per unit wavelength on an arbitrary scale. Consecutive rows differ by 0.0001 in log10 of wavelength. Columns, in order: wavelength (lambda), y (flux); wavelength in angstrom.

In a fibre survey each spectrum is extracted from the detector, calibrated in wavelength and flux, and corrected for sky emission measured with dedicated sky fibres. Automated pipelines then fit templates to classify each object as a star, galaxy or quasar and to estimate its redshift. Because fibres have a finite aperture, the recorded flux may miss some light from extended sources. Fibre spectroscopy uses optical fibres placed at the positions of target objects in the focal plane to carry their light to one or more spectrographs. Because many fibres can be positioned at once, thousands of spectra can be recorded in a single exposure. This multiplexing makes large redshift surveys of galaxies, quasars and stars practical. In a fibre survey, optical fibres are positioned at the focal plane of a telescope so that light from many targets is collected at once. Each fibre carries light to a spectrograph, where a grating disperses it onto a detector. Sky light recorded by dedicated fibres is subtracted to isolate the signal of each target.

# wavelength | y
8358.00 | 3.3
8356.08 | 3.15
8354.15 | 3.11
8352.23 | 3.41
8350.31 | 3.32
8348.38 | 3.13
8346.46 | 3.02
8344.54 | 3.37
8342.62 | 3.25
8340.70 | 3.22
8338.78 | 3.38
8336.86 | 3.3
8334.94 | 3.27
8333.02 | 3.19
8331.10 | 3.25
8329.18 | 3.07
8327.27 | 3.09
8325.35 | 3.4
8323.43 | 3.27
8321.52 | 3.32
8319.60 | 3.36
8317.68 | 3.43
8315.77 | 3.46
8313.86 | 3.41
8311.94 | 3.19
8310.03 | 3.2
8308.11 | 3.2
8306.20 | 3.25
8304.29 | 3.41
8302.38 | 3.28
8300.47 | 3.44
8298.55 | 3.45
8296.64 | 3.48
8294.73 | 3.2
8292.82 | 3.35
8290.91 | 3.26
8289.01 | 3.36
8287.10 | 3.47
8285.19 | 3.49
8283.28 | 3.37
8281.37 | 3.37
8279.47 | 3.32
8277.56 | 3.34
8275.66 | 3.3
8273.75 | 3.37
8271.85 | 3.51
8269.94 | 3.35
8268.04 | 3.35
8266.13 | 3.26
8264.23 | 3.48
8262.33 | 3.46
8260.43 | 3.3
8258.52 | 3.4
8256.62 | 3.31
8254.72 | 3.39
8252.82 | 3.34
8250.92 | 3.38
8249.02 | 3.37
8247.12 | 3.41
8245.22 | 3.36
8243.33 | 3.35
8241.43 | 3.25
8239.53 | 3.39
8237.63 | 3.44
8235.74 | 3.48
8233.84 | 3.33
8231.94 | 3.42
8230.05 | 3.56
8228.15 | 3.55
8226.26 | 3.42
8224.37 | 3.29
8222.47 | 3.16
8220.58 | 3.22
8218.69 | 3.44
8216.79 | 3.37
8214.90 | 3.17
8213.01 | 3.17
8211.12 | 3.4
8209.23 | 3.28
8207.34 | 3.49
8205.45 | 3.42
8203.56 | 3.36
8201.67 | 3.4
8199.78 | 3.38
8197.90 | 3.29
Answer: 8.18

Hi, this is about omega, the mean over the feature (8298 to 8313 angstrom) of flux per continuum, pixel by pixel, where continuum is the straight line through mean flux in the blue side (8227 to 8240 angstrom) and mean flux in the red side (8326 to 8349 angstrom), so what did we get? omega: 1.00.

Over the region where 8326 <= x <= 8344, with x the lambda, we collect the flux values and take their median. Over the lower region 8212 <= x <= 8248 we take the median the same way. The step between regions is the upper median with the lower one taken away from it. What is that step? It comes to -0.12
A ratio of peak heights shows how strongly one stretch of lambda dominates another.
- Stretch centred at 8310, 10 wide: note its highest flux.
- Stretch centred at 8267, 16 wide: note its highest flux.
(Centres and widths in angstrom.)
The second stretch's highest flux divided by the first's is 1.029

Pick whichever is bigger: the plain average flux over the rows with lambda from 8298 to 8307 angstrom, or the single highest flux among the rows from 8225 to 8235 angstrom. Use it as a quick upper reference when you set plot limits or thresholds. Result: 3.56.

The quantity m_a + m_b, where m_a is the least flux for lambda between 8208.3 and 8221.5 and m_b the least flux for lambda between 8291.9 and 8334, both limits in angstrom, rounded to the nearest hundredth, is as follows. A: 6.24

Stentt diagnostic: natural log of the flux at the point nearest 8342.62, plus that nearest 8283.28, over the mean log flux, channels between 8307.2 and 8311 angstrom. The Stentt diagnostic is 2.06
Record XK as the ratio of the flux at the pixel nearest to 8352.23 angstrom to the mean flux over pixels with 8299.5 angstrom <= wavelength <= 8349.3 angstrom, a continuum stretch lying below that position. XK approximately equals 1.04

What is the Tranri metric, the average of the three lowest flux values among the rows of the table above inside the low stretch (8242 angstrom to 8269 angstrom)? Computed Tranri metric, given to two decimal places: 3.29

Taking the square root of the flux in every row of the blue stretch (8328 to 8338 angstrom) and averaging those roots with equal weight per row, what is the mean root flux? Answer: 1.79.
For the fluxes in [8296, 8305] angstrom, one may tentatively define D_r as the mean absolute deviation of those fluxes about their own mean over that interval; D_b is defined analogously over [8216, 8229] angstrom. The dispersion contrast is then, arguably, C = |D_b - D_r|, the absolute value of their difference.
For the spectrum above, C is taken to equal 0.05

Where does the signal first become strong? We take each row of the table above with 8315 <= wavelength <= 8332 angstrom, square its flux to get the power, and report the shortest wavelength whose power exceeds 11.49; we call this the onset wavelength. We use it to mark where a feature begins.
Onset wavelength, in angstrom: 8315.77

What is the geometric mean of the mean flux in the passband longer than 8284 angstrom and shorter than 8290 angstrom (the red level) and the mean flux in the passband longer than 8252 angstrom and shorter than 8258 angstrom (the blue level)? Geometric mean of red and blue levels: 3.39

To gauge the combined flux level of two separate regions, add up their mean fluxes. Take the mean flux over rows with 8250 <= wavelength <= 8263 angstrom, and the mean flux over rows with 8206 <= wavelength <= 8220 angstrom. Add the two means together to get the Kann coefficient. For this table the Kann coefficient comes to 6.70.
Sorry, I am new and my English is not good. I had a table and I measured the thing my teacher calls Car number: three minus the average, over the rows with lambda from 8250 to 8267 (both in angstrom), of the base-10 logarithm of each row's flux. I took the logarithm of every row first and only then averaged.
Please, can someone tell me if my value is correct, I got 2.47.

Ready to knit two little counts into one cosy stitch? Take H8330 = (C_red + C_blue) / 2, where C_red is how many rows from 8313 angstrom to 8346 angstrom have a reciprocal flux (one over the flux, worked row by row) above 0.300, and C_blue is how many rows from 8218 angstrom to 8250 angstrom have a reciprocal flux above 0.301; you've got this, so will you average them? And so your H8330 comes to 7.0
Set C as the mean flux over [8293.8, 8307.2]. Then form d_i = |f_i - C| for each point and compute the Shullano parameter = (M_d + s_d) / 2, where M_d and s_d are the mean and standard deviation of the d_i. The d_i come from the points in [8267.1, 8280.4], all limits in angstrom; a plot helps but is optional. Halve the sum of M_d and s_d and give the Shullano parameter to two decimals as 0.05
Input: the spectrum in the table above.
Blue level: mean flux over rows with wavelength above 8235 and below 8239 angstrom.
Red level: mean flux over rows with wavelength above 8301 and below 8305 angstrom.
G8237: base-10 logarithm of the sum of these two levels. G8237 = 0.833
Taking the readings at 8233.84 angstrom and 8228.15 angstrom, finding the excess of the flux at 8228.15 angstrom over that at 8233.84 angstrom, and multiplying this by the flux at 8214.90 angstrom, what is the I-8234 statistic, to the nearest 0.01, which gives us 0.70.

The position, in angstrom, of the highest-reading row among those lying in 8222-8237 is 8230.05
